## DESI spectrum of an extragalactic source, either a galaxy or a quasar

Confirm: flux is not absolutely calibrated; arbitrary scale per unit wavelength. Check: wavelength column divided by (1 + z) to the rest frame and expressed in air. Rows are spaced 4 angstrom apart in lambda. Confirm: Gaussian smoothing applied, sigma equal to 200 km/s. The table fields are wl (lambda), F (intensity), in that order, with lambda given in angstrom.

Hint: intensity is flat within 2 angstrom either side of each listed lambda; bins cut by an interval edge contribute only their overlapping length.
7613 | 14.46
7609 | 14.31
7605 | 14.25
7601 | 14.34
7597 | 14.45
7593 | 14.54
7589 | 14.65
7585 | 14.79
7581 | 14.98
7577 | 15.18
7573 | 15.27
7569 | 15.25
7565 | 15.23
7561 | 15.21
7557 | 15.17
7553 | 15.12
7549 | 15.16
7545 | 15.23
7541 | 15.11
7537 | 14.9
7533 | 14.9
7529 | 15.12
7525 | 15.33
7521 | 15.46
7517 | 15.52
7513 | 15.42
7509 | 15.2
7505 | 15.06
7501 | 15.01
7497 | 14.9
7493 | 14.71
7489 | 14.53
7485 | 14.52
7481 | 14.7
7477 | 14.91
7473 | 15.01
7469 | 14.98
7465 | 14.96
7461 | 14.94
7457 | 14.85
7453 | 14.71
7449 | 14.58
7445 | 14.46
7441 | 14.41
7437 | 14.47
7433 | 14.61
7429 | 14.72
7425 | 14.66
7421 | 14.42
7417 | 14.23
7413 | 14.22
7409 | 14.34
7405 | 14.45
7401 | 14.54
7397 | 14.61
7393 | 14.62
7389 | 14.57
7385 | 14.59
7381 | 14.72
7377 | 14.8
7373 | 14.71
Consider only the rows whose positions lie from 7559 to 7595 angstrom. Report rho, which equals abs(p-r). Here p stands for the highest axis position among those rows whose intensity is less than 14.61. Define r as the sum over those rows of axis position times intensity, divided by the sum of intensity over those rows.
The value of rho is 16.2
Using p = 7593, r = 7576.8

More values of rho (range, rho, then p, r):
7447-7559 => 14.3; 7489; 7503.3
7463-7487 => 10.1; 7485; 7474.9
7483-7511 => 8.1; 7489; 7497.1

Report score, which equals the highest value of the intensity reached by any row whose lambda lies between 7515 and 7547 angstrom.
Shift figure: 15.52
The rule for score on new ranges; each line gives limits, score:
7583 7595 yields 14.79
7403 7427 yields 14.66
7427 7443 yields 14.72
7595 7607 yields 14.45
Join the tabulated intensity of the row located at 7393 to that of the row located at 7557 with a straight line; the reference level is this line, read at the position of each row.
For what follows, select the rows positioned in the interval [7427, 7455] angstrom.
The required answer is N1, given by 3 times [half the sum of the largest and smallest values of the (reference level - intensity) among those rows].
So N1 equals 0.59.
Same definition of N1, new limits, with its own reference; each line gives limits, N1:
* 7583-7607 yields 2.33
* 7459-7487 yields 0.43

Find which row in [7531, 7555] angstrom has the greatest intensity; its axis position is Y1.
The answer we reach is 7545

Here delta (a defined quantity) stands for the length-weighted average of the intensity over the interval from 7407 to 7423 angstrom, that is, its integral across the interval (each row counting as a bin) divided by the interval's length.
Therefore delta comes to 14.3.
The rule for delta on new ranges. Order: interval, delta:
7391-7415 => 14.5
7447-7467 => 14.8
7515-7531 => 15.4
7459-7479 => 15.0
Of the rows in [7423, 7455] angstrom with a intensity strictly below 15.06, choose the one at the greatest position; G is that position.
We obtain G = 7453 angstrom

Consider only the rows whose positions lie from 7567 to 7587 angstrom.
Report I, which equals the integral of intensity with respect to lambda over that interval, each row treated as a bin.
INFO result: 302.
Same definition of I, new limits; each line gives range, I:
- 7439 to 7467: 412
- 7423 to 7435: 176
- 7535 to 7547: 181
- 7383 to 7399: 234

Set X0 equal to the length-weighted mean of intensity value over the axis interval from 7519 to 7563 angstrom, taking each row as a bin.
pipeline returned 15.2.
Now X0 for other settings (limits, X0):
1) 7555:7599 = 15.0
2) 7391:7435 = 14.5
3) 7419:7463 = 14.6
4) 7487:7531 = 15.1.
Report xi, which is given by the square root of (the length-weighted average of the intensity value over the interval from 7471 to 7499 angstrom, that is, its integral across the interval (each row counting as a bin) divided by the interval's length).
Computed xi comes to 3.84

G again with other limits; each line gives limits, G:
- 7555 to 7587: 7585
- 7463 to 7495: 7493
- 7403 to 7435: 7433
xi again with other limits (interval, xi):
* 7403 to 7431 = 3.80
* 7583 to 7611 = 3.80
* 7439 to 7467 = 3.83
